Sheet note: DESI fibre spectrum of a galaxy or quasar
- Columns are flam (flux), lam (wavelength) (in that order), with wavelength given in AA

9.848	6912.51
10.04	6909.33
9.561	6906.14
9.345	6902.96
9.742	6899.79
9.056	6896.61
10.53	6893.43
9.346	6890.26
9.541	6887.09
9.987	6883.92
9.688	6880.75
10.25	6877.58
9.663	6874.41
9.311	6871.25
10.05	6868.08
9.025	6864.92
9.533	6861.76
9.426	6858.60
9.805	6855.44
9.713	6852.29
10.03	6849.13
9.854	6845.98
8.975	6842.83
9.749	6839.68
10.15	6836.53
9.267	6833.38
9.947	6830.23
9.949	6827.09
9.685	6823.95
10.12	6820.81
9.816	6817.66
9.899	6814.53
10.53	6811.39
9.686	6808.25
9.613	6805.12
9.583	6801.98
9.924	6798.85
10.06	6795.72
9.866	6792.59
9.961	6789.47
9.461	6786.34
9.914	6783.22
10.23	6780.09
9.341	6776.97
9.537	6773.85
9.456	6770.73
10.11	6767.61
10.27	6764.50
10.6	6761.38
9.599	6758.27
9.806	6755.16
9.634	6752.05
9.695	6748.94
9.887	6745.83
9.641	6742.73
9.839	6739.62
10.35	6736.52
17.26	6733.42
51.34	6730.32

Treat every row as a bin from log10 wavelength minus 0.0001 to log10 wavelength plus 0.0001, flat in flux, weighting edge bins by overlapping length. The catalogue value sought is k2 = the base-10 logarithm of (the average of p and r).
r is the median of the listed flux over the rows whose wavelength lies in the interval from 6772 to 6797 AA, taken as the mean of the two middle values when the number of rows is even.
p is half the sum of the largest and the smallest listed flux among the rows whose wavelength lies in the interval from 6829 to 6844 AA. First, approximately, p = 9.6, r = 9.9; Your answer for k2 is 0.988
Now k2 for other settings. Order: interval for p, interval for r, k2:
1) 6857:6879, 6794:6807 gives 0.987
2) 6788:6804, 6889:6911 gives 0.986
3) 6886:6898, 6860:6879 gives 0.987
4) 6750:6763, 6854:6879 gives 0.993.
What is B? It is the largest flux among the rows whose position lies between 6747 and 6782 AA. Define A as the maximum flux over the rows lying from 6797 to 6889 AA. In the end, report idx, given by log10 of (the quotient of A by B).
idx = -0.003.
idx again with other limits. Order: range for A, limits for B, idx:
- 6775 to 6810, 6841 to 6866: 0.009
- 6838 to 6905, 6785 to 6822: 0.000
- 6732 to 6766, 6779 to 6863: 0.215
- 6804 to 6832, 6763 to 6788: 0.011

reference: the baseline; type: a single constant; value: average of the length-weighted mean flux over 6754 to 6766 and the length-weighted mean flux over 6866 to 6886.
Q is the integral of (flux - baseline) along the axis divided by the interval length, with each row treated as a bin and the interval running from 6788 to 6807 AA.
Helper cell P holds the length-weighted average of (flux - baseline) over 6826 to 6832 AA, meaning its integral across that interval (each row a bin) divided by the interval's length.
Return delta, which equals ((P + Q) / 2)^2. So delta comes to 0.003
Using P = -0.01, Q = -0.10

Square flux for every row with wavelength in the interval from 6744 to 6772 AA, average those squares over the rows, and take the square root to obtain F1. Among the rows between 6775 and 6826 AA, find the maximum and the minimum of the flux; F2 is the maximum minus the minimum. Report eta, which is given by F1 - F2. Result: 8.7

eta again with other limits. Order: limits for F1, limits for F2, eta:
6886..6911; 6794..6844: 8.1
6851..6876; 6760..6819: 8.3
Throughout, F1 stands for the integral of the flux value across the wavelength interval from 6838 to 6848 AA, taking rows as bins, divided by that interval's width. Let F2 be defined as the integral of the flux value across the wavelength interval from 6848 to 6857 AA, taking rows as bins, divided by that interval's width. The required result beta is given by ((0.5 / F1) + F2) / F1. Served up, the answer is 1.03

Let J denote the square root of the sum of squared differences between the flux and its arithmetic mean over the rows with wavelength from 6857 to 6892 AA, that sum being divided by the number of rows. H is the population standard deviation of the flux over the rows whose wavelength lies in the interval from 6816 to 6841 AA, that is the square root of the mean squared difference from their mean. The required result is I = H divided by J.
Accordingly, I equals 0.77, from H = 0.264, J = 0.344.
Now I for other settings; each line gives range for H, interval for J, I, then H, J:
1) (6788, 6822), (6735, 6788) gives 0.73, 0.254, 0.347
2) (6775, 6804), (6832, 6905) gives 0.69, 0.275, 0.396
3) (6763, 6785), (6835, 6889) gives 1.02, 0.359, 0.353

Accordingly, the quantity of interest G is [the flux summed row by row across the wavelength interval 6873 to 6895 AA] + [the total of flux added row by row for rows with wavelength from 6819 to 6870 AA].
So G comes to 224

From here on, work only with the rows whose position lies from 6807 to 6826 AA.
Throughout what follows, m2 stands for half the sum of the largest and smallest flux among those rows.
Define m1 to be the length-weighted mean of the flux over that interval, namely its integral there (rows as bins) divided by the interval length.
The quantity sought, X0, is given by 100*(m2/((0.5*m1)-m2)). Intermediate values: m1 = 10.0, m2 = 10.1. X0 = -197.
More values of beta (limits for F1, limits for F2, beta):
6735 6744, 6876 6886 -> 1.01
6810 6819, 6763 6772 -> 0.99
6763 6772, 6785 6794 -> 0.99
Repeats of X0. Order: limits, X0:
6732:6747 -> -173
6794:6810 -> -199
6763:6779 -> -199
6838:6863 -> -203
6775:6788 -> -199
